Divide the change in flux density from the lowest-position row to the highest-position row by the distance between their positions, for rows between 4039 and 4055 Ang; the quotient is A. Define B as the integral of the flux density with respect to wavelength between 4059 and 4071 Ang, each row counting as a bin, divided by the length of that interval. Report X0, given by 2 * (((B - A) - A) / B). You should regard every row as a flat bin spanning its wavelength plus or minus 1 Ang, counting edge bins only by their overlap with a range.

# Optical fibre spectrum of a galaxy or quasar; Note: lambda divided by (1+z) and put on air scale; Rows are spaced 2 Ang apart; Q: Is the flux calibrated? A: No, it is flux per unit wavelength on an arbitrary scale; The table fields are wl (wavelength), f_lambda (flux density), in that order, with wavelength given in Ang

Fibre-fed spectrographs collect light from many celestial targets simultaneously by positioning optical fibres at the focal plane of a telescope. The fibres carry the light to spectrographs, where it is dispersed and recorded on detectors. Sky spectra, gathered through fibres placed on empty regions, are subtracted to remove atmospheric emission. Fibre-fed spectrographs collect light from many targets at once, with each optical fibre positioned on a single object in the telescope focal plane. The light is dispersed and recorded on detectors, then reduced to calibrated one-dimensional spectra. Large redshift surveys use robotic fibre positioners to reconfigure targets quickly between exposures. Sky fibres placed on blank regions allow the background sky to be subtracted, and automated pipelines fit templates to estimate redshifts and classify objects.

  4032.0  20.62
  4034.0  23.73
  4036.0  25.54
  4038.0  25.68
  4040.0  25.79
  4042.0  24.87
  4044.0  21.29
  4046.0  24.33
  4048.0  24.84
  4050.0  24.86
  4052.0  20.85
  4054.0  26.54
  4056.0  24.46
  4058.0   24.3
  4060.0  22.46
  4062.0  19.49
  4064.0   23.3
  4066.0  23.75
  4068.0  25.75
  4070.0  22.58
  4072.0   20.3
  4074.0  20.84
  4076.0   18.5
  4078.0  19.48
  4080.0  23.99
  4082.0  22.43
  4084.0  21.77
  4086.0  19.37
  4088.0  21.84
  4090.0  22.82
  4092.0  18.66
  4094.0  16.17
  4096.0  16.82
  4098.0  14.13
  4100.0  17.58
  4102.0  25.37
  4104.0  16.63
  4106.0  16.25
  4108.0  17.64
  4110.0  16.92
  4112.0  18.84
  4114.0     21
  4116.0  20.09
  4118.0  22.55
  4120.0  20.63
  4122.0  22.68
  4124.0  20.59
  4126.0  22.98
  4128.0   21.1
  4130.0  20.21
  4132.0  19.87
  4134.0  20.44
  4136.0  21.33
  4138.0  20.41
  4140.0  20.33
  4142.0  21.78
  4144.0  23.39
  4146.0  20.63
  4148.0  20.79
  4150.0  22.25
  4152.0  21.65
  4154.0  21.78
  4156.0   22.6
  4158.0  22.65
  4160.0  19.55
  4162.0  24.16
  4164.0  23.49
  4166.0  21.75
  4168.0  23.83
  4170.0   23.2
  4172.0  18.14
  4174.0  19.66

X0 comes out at 1.99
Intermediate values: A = 0.05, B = 22.9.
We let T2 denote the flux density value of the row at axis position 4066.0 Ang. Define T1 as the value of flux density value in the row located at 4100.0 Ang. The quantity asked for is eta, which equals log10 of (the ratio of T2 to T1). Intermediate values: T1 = 17.58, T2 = 23.75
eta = 0.13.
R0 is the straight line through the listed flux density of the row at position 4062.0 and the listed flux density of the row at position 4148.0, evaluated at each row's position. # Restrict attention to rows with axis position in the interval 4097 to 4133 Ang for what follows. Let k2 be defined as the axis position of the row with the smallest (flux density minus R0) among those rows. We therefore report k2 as 4098.0 Ang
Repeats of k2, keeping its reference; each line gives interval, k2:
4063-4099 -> 4098.0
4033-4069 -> 4062.0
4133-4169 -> 4160.0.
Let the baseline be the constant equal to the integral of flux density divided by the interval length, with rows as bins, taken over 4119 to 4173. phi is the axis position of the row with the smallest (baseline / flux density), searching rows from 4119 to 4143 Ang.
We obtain 4126.0 Ang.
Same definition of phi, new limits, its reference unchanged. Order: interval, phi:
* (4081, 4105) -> 4102.0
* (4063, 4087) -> 4068.0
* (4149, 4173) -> 4162.0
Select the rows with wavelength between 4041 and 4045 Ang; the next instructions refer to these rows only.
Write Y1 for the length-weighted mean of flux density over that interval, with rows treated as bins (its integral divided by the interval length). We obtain 23.1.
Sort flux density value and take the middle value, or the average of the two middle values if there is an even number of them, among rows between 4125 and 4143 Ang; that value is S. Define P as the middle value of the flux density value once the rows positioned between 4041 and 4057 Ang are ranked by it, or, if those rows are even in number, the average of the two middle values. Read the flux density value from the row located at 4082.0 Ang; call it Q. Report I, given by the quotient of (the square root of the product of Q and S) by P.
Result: 0.87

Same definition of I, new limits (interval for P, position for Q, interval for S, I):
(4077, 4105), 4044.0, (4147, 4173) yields 1.12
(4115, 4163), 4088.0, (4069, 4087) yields 1.01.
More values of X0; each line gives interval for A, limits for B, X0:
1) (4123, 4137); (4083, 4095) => 1.99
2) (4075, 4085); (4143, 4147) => 1.93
